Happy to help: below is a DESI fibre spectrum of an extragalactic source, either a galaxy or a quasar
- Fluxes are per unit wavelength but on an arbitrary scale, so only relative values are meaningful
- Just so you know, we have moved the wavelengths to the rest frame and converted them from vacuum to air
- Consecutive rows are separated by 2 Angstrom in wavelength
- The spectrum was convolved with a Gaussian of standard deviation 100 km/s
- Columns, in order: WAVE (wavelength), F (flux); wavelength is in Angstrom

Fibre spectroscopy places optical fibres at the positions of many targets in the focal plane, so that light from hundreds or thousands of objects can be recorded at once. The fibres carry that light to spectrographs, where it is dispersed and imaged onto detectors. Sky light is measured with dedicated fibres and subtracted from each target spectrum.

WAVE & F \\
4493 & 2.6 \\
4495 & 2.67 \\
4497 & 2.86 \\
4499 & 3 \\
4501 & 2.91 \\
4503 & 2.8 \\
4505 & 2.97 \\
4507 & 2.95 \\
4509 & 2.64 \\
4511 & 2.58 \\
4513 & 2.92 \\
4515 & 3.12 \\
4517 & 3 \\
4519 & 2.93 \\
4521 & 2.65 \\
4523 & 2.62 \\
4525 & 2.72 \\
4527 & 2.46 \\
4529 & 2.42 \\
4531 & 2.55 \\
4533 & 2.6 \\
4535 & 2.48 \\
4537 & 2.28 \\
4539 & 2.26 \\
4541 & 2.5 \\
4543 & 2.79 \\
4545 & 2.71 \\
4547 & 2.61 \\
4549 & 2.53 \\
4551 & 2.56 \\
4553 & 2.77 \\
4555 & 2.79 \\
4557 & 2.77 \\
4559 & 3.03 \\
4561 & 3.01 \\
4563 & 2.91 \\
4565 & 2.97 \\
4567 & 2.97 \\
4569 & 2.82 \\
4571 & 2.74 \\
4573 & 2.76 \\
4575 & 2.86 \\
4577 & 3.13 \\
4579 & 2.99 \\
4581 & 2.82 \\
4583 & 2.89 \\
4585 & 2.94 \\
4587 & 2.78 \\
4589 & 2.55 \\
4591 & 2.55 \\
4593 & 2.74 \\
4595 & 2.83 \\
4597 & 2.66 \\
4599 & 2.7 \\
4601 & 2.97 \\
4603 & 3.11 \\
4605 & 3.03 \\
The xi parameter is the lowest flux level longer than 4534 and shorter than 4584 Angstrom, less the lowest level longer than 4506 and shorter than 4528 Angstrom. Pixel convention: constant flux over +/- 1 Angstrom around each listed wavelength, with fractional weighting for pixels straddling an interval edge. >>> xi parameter -0.20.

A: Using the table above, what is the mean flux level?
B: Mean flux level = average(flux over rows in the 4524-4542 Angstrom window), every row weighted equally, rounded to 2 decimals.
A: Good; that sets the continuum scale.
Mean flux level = 2.47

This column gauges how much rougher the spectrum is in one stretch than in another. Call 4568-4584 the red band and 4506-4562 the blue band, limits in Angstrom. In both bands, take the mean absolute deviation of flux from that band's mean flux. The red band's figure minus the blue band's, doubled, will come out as -0.18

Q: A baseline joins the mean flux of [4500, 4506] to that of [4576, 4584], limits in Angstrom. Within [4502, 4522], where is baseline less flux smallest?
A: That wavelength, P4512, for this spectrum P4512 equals 4515 Angstrom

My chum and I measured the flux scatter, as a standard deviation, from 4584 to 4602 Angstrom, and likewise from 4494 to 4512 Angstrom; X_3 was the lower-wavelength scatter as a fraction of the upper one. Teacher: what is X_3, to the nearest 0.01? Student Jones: 1.03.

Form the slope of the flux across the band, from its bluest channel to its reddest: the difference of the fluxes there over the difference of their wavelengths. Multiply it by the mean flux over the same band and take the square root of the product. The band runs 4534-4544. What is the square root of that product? 0.31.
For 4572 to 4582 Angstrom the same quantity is 0.15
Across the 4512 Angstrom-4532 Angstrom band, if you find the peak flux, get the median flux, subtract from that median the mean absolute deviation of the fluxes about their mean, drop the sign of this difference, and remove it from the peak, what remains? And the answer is 0.64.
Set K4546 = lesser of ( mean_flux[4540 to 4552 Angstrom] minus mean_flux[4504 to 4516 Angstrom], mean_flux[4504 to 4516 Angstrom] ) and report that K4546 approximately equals -0.25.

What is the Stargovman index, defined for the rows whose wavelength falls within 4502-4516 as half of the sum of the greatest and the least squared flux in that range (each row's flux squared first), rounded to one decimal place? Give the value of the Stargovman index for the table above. 8.2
